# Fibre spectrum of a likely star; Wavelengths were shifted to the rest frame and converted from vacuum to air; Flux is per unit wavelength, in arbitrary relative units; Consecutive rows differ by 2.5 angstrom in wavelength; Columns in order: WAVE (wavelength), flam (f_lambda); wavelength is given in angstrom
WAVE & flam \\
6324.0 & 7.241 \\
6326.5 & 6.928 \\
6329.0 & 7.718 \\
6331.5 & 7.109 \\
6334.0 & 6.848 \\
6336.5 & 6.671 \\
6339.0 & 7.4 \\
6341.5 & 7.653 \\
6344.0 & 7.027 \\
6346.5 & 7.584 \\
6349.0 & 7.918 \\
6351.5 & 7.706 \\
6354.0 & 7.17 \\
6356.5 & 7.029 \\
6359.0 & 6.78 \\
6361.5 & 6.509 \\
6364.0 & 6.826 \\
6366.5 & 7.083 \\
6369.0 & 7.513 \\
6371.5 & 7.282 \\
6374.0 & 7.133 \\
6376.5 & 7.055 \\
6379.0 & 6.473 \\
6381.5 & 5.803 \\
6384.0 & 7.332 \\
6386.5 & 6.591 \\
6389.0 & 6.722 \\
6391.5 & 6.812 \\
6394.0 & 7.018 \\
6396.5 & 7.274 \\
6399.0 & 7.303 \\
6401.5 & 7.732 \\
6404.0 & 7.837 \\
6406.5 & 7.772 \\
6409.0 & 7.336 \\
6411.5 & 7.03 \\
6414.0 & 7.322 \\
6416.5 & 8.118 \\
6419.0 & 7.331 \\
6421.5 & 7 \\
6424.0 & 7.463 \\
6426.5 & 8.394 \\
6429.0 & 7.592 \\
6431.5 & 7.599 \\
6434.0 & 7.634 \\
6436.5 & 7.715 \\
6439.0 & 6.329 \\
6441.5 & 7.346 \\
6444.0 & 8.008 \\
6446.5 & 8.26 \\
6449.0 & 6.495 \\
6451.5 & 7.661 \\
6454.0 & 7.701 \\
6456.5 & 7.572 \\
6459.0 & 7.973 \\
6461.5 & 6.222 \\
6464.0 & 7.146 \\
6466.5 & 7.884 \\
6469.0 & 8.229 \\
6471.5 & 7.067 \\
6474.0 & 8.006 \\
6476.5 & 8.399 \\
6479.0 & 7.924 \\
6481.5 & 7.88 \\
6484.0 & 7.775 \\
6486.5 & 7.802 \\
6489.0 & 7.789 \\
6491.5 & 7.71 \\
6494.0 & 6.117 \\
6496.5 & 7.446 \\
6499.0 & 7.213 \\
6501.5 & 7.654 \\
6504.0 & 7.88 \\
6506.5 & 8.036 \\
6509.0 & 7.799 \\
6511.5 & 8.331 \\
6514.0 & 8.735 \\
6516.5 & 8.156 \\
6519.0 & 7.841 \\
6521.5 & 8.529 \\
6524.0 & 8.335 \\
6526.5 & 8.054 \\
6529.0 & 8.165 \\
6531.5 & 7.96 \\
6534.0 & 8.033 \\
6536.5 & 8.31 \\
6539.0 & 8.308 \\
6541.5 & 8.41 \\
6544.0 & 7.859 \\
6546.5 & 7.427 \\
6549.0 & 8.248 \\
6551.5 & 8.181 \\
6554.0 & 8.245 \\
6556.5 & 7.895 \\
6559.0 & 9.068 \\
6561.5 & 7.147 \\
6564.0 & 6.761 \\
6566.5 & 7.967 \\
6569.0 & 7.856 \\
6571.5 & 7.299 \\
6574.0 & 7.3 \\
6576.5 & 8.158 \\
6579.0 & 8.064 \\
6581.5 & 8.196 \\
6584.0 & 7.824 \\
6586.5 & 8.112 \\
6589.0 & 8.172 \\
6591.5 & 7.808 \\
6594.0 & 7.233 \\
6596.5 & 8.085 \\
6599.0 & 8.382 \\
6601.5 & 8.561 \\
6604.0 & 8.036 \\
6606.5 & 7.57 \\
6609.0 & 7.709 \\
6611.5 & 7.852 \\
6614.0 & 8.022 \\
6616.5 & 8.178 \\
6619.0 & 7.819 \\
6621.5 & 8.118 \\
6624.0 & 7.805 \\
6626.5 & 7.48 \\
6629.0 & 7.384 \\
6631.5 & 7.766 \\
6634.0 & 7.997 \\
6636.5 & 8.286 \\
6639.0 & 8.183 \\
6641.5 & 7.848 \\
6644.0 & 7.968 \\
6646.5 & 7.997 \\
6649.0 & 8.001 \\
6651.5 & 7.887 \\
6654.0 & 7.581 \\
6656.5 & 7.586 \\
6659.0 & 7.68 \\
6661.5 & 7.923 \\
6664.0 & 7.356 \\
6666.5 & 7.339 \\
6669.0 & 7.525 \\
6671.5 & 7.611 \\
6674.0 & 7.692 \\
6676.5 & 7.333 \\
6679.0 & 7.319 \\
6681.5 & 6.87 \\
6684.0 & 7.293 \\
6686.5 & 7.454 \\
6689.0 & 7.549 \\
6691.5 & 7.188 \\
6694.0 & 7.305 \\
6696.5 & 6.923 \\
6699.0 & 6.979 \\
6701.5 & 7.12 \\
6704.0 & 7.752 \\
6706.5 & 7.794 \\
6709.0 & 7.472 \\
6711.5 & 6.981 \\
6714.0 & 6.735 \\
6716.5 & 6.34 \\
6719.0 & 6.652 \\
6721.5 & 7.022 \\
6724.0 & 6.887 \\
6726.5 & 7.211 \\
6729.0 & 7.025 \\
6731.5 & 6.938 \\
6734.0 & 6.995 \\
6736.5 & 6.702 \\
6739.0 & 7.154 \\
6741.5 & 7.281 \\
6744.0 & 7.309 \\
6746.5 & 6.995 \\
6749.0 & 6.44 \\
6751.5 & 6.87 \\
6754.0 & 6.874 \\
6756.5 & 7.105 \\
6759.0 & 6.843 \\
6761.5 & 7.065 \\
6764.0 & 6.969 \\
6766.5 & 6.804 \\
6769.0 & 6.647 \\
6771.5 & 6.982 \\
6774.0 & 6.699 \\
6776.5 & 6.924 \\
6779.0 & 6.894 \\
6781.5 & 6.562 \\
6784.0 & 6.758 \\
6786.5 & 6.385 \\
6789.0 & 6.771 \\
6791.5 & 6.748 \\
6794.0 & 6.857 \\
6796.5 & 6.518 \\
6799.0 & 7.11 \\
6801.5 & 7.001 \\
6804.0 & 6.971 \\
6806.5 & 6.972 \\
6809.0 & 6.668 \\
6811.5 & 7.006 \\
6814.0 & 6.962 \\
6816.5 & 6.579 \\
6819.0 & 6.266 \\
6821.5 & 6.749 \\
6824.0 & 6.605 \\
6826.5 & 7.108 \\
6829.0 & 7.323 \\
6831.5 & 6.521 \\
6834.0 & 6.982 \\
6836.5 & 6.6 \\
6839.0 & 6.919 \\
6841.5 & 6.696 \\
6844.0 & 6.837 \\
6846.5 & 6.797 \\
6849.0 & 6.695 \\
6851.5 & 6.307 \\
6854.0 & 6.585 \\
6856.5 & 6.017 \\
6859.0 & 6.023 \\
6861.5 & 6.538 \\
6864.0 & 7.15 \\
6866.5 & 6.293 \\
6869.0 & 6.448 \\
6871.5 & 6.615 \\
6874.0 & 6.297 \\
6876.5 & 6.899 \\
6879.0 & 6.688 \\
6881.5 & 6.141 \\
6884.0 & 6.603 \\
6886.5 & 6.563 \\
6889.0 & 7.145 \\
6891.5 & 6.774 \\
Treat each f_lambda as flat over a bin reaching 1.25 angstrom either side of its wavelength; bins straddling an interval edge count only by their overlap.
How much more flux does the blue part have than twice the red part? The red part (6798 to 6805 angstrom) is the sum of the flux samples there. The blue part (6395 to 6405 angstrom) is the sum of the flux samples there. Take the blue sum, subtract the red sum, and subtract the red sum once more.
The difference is -12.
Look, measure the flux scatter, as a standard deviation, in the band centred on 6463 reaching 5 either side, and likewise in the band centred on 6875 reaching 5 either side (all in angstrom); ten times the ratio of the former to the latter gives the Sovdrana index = 33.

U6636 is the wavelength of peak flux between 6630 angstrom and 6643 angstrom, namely 6636.5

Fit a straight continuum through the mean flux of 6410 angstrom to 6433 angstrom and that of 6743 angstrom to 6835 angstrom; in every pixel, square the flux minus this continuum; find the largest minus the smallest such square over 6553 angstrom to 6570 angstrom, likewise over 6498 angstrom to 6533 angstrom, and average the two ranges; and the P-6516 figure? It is 2.5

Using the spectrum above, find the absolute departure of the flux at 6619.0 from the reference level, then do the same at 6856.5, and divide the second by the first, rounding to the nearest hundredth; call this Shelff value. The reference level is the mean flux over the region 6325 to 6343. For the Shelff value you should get 1.86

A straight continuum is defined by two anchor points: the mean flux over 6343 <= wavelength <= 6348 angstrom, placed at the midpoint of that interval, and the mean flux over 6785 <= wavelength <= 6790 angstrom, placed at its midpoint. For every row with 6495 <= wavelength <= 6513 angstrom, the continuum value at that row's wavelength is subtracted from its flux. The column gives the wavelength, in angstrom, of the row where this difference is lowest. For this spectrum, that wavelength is 6499.0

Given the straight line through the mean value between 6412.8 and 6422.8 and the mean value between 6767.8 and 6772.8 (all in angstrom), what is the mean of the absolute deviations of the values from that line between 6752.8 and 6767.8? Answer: 0.12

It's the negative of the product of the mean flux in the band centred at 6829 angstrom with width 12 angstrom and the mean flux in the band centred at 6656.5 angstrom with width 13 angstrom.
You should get -53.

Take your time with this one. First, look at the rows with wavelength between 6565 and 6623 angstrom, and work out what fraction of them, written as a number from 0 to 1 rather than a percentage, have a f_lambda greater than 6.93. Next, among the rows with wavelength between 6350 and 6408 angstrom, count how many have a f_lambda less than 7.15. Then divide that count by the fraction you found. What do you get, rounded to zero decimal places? 13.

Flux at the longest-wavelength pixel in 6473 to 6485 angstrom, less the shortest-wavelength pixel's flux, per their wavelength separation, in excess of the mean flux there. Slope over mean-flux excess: -8.02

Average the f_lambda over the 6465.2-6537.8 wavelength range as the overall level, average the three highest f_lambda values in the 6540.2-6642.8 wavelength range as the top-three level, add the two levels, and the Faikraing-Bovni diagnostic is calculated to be 16.6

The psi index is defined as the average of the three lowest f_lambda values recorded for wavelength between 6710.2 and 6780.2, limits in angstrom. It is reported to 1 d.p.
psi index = 6.5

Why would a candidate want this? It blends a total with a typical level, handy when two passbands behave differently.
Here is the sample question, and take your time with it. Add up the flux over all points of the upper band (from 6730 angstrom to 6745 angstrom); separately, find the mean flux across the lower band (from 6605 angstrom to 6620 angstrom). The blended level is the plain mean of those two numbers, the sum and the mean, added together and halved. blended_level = 25.1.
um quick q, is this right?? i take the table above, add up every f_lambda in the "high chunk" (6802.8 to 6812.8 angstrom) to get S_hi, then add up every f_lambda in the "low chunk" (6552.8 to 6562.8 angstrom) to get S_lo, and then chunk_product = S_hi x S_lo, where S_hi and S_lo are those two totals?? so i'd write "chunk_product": 894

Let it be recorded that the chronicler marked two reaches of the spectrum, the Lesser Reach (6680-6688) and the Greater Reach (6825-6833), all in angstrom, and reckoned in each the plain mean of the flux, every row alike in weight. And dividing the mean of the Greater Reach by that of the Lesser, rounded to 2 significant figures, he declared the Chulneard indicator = 0.97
